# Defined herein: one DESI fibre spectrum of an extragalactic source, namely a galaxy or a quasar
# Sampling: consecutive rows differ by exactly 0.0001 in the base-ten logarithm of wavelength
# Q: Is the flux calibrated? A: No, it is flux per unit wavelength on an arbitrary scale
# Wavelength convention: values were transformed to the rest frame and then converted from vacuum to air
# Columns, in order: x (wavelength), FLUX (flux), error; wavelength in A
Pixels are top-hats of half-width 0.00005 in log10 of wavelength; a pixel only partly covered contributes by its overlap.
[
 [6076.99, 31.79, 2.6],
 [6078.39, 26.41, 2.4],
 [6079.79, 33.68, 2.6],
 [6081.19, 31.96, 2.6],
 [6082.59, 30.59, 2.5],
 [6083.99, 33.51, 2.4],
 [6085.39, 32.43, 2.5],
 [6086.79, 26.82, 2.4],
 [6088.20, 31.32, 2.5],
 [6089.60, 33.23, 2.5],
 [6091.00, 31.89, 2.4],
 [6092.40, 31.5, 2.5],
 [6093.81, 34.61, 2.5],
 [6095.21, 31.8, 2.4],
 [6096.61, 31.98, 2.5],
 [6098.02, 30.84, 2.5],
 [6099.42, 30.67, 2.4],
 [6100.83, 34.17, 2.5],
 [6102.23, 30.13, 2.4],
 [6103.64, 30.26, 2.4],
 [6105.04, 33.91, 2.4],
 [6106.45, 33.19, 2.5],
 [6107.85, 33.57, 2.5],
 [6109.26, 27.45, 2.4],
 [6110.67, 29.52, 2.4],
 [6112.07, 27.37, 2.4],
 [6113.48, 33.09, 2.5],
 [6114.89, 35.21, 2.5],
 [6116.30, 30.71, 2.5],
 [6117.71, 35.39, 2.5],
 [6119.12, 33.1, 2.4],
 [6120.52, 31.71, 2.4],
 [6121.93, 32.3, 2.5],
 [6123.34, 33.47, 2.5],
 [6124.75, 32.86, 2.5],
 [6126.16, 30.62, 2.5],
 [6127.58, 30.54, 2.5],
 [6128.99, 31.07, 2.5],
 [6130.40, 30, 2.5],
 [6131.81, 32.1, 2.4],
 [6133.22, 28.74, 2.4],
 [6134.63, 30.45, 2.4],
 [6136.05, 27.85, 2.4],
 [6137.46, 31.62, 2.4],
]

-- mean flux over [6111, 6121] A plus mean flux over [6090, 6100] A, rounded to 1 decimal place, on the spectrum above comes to 64.3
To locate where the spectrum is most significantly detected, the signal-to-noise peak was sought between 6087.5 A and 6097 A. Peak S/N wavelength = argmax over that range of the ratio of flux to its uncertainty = 6093.81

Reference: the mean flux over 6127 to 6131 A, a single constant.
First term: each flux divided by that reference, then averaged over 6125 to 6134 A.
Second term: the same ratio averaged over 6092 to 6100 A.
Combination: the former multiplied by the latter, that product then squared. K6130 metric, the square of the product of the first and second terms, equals 1.09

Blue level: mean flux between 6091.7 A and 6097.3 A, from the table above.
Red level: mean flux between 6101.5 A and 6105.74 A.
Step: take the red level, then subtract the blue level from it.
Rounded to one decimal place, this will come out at -1.0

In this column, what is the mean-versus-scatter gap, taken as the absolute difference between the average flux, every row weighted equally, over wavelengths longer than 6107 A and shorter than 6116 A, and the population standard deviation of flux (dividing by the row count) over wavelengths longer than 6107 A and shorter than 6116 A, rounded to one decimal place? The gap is 28.0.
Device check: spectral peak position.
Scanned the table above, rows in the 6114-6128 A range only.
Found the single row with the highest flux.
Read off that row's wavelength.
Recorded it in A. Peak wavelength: 6117.71 A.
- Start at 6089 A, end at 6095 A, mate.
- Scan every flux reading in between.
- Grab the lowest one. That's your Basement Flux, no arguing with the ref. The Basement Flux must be 31.5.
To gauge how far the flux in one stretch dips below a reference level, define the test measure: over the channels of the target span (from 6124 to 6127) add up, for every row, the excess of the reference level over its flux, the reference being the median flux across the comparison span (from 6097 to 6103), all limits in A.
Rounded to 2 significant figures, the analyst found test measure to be -2.0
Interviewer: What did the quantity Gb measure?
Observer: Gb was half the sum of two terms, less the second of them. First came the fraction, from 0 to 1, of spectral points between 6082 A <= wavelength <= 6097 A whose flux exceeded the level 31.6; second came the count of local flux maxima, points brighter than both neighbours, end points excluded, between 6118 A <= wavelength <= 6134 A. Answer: -1.2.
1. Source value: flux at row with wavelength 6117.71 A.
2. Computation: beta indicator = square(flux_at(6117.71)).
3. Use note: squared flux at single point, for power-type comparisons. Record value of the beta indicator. 1252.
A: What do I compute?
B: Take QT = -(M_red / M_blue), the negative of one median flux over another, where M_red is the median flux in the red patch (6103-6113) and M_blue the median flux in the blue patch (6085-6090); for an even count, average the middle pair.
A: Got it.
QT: -0.95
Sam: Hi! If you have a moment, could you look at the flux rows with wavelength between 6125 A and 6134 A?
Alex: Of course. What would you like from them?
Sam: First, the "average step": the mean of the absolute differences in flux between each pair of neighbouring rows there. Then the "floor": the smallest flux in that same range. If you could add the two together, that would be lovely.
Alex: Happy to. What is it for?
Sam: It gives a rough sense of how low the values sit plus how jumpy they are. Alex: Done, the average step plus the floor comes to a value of 30.2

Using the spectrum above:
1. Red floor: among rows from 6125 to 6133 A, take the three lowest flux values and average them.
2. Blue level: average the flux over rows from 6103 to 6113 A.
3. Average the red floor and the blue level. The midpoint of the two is 30.6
